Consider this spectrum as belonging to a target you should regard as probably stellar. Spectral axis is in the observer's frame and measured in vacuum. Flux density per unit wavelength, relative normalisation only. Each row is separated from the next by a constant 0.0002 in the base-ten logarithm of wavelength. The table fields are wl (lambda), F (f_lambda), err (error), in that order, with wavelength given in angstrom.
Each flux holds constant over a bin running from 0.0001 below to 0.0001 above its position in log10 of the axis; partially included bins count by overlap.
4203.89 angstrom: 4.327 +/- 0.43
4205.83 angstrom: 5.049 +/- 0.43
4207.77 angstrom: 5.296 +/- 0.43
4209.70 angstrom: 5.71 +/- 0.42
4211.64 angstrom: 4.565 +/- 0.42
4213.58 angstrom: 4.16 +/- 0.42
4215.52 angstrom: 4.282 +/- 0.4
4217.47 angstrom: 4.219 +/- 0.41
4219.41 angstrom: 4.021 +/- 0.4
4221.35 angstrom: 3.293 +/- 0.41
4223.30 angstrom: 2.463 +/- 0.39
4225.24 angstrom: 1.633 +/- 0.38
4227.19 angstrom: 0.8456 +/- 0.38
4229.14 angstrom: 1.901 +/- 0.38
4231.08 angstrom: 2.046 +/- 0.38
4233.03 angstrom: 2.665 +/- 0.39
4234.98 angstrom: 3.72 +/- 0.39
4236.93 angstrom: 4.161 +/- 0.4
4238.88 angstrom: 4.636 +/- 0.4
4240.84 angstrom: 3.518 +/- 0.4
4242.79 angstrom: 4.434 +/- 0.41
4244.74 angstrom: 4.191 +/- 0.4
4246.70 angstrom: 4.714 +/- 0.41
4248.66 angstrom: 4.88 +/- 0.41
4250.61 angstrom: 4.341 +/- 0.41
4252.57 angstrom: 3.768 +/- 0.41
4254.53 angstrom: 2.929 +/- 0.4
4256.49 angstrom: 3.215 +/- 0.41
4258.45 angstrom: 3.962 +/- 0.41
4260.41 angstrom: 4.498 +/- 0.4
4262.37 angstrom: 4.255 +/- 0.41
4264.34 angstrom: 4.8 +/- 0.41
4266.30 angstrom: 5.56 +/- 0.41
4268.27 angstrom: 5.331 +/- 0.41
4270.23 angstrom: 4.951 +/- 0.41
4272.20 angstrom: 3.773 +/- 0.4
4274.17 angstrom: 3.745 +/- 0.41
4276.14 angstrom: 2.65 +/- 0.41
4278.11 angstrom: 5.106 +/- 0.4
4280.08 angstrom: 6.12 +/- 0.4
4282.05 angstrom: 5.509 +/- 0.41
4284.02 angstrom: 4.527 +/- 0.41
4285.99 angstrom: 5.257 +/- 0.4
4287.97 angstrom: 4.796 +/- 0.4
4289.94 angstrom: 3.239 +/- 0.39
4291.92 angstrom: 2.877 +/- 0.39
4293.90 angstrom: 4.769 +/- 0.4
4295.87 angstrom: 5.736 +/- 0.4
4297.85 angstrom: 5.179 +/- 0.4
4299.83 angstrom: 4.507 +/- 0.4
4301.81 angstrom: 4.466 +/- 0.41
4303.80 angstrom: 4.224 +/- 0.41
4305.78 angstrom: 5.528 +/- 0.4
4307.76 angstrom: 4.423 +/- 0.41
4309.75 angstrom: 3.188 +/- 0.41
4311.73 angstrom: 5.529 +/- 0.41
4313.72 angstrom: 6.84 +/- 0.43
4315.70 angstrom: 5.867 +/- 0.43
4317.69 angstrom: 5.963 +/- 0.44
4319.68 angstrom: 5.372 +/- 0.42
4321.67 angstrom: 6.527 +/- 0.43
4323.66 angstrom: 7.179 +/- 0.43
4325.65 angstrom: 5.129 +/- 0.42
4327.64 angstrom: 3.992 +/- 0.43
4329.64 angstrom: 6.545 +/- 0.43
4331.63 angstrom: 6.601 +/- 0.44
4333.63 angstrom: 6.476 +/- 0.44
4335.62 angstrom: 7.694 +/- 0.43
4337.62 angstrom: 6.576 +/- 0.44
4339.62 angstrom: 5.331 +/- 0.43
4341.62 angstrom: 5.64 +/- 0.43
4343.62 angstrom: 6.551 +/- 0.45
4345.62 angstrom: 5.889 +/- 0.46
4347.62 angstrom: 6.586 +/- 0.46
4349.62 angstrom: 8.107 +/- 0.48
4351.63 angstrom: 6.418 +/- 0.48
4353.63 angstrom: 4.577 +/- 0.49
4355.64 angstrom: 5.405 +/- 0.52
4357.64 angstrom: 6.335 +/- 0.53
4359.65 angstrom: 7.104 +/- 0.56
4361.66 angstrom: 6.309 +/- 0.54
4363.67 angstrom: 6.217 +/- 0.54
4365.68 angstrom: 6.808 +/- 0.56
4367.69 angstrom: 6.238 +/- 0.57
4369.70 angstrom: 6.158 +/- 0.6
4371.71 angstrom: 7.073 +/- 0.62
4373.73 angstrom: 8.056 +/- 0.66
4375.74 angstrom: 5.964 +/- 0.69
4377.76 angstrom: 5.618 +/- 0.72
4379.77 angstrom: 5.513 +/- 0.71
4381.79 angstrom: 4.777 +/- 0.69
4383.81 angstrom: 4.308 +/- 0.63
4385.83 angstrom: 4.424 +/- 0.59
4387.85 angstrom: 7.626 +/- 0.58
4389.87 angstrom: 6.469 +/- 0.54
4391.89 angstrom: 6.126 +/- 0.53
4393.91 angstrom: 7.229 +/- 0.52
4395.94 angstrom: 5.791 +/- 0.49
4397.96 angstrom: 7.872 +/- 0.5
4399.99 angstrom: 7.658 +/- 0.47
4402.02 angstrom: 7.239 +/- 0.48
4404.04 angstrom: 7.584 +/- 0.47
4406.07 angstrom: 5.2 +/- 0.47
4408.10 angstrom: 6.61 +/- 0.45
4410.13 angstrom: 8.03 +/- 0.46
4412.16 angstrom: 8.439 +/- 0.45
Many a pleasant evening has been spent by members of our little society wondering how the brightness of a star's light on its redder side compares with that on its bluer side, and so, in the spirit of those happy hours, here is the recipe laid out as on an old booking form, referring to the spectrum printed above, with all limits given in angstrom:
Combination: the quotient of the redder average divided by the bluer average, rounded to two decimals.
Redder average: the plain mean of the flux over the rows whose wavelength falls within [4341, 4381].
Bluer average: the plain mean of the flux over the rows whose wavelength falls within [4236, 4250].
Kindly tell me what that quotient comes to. 1.45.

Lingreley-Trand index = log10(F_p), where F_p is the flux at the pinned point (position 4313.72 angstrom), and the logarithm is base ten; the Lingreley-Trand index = 0.835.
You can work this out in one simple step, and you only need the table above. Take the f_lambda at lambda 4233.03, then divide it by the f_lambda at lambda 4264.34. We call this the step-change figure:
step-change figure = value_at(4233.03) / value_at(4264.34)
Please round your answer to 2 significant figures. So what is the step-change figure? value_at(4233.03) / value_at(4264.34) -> 0.56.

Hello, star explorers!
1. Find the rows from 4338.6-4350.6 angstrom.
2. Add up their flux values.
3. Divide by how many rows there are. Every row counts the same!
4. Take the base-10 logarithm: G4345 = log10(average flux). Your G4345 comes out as 0.803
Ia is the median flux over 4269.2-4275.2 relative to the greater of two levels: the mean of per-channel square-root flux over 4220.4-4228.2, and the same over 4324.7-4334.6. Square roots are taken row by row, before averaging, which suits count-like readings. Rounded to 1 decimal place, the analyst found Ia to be 1.6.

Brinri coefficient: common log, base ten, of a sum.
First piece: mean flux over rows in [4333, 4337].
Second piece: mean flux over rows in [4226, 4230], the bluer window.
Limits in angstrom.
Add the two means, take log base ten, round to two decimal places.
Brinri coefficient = 0.93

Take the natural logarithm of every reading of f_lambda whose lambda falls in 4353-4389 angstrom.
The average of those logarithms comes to 1.78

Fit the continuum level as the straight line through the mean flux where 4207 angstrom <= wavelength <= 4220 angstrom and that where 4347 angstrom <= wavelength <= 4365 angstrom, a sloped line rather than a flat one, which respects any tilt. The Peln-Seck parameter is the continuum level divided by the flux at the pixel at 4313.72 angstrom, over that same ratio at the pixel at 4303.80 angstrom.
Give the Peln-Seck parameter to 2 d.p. 0.63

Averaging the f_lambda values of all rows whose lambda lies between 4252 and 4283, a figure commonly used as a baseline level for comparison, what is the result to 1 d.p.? 4.4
